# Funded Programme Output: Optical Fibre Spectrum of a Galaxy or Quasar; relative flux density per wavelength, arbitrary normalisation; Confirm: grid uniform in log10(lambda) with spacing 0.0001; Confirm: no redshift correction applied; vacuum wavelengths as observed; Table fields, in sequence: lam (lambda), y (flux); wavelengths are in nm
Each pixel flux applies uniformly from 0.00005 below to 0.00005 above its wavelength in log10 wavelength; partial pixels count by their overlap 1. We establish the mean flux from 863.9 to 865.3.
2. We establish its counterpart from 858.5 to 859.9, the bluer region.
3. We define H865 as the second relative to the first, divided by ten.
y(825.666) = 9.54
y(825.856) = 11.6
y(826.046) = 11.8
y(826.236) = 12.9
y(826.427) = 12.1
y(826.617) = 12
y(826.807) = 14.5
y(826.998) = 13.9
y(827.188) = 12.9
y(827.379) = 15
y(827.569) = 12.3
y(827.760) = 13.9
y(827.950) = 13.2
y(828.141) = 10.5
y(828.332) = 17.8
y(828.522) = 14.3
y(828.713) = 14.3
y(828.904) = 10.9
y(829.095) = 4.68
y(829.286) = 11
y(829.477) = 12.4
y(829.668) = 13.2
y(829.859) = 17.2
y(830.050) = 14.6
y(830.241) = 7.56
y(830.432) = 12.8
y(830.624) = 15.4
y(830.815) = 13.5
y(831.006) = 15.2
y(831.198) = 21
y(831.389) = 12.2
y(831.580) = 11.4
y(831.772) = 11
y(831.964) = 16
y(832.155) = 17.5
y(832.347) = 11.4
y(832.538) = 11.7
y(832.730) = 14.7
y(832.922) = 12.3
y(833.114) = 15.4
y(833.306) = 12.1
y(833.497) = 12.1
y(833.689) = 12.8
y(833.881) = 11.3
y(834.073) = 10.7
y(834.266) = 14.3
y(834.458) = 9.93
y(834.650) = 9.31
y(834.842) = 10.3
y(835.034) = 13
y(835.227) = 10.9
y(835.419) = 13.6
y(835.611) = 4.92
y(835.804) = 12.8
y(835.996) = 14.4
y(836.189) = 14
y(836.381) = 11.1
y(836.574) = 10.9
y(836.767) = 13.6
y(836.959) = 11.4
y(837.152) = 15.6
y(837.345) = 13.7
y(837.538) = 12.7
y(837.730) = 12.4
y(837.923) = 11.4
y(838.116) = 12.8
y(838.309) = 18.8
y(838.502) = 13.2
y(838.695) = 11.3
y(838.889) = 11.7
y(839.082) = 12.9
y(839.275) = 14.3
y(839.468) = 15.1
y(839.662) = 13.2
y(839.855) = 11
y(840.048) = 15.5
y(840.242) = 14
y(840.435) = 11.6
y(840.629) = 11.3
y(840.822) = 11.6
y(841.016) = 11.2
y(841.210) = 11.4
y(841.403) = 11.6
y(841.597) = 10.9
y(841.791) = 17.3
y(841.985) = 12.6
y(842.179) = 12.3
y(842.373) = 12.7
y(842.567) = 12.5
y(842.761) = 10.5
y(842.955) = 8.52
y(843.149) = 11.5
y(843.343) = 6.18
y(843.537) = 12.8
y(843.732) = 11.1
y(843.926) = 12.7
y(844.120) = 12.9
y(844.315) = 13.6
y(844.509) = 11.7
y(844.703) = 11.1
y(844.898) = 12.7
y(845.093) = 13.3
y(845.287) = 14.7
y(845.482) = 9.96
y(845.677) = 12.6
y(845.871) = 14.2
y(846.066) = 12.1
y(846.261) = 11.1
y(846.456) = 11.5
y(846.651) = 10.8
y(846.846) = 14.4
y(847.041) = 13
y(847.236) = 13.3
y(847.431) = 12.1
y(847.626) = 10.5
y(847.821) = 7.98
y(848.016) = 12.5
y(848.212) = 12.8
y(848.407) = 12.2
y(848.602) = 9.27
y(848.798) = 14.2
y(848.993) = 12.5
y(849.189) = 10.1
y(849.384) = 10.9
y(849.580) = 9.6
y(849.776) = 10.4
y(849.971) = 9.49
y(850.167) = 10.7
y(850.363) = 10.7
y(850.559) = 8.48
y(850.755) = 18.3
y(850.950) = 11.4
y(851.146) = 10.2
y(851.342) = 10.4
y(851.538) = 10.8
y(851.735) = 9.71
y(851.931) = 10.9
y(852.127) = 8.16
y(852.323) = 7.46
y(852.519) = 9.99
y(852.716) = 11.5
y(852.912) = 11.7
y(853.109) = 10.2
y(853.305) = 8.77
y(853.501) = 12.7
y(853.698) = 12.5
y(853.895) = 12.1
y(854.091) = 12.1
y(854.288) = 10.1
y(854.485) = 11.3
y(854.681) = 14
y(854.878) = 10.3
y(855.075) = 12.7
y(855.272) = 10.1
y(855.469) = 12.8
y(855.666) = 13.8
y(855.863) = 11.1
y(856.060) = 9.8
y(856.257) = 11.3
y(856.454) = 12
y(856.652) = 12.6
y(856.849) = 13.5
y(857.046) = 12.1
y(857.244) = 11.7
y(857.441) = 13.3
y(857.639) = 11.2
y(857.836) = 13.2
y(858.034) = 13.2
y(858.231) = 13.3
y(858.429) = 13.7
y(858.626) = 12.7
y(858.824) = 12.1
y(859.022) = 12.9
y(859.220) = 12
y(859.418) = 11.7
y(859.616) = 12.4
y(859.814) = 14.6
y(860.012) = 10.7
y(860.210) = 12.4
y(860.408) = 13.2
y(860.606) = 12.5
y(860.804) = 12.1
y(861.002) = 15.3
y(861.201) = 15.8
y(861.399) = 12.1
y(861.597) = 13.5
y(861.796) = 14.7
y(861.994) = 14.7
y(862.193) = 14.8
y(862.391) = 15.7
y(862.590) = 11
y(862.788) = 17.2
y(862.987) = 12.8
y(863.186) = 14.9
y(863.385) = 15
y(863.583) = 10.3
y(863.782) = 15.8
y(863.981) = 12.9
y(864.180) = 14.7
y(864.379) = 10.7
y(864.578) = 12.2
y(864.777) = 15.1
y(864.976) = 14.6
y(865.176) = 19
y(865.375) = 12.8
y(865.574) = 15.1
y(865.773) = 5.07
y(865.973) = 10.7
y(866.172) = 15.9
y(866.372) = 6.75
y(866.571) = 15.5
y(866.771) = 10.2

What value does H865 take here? 0.089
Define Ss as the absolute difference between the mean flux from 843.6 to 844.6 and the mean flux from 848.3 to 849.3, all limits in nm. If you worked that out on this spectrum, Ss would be 0.75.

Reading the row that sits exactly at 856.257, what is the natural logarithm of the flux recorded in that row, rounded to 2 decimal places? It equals 2.42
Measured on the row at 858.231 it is 2.59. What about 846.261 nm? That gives 2.41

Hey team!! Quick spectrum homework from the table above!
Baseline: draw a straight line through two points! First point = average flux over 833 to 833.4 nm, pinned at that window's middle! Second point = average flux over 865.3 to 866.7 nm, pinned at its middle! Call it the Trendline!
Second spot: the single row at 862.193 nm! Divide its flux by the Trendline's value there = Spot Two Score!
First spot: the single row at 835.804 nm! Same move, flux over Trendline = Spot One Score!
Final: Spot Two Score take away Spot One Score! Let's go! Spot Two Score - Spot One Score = 0.30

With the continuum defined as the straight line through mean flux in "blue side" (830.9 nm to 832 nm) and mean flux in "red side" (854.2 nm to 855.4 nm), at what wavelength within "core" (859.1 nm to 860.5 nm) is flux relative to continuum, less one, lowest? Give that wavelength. 860.012 nm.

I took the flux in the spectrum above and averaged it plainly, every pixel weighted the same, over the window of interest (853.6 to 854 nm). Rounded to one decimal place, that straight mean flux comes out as 12.3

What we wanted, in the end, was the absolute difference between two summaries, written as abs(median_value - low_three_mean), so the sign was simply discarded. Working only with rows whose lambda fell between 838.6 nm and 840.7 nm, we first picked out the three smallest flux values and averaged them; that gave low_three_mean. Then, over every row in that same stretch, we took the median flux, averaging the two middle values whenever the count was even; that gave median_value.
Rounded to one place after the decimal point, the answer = 1.7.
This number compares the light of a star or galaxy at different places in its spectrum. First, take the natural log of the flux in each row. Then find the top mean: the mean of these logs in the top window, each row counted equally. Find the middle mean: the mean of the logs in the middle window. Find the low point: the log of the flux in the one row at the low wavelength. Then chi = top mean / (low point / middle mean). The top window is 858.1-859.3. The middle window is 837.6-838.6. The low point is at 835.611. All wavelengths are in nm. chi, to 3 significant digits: 4.16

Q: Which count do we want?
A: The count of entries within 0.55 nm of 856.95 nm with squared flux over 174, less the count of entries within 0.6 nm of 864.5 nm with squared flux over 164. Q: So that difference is -2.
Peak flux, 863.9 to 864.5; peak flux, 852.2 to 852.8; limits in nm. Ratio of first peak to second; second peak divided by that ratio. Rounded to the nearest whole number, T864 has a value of 9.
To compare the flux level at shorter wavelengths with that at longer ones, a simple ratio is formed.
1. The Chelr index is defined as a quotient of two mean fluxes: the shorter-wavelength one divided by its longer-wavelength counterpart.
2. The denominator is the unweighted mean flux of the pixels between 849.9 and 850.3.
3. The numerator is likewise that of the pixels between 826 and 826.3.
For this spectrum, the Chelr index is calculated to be 1.22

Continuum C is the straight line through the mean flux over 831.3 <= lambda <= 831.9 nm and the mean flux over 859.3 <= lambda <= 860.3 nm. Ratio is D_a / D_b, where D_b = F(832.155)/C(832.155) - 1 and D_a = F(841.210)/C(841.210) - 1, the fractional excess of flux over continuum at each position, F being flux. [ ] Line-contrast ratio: -0.1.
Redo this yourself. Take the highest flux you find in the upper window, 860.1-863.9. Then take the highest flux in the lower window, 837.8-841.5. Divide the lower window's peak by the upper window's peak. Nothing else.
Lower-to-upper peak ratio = 1.1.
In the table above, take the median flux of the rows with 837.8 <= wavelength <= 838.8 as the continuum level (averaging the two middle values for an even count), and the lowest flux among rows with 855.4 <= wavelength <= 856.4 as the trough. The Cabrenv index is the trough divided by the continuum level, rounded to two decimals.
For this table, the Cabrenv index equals 0.77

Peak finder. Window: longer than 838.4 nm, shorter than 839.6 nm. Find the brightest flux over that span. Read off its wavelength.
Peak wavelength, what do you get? 839.468 nm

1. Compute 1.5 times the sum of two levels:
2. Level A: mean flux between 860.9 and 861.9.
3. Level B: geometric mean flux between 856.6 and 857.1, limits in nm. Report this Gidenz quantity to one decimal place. 40.5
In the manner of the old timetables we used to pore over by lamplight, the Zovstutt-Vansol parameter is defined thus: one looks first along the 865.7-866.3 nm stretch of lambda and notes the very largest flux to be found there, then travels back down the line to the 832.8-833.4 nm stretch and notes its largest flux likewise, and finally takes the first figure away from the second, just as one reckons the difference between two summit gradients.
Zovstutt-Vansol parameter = -0.5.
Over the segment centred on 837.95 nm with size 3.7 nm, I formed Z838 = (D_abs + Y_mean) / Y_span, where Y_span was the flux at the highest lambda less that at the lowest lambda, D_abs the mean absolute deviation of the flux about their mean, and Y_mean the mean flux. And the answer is -18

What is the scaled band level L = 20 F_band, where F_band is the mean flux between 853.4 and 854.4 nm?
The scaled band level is 238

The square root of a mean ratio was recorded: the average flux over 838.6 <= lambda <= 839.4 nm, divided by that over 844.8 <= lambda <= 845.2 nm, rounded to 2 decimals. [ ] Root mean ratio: 0.98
